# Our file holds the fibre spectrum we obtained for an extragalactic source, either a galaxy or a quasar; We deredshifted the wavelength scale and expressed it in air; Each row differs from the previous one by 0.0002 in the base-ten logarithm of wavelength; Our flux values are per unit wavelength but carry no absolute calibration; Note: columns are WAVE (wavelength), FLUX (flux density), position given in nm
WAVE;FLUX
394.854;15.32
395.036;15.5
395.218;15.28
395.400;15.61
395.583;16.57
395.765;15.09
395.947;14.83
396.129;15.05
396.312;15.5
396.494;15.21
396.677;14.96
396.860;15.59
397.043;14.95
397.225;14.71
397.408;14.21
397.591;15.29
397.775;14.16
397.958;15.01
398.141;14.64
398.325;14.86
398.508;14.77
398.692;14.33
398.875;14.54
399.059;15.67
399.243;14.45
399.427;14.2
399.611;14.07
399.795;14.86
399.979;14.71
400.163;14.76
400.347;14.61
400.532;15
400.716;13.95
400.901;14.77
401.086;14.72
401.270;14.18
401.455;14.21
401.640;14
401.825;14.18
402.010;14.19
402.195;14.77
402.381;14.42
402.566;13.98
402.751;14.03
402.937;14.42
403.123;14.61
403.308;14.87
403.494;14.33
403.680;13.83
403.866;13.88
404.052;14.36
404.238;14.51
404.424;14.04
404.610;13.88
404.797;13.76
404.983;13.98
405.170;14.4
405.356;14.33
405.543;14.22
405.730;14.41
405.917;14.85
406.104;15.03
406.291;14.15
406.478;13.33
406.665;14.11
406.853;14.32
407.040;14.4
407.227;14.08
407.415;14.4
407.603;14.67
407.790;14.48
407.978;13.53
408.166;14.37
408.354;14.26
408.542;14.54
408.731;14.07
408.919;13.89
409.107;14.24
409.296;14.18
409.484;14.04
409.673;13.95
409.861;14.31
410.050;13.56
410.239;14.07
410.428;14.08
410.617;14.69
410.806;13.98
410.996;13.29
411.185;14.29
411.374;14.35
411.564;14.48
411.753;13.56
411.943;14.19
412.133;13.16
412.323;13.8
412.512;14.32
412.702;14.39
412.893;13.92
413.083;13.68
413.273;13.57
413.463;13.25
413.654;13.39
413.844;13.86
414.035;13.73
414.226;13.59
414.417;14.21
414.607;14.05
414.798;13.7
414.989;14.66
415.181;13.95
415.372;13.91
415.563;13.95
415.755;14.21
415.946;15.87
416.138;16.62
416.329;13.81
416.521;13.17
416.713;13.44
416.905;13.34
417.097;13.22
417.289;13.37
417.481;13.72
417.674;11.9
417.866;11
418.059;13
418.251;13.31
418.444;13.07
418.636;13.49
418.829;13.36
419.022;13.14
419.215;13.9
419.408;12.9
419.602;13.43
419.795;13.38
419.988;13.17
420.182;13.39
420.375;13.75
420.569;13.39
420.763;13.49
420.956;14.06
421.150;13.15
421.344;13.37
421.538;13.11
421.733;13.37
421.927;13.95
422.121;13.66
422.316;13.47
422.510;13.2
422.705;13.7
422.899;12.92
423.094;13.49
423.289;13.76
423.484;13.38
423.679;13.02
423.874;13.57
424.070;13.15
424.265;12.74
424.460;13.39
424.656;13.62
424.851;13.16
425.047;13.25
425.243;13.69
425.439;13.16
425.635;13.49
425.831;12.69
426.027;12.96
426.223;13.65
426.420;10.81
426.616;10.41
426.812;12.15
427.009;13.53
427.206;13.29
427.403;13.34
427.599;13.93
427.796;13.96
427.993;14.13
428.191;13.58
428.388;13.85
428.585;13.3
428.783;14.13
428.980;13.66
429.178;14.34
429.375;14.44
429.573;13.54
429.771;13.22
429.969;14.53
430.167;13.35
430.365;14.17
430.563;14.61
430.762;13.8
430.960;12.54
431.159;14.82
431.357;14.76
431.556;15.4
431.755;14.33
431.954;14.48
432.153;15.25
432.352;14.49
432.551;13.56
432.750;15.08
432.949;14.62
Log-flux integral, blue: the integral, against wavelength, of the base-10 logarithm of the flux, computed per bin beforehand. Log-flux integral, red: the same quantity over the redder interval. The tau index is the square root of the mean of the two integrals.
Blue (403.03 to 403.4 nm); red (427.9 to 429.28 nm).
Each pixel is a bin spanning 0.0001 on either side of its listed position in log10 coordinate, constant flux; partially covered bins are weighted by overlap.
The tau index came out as 1.00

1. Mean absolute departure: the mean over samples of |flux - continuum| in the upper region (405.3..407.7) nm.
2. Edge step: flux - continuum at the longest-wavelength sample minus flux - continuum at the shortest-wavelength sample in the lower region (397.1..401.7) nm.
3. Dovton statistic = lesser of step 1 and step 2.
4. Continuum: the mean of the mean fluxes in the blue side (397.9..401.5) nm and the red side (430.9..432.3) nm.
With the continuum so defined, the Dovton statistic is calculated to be -0.7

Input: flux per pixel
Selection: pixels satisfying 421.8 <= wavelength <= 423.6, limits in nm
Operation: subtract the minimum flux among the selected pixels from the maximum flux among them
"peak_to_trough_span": 1.0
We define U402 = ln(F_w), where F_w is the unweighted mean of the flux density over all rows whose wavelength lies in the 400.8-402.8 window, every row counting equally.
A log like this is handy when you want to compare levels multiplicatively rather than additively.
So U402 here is 2.66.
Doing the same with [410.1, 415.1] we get 2.63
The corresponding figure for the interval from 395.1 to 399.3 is 2.71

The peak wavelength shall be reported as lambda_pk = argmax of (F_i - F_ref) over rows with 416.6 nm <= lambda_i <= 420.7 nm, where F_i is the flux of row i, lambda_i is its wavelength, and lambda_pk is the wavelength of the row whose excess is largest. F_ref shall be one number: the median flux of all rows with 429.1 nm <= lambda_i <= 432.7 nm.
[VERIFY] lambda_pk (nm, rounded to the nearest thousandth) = 419.215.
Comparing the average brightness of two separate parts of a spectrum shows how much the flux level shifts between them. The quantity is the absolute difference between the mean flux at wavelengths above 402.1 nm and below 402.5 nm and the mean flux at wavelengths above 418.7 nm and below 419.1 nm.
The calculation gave 1.3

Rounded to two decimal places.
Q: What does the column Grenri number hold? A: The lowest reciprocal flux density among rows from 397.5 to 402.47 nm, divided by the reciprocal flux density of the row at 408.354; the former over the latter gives 0.91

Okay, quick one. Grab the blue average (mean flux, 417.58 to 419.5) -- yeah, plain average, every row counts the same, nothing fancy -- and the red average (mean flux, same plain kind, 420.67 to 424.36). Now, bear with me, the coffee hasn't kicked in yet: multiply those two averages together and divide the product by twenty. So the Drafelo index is 8.65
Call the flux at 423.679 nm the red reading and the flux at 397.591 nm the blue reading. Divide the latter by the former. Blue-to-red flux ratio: 1.17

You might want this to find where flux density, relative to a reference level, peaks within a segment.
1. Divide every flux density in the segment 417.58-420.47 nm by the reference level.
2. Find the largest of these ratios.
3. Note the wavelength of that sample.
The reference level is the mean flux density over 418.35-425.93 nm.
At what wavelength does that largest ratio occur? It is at 419.215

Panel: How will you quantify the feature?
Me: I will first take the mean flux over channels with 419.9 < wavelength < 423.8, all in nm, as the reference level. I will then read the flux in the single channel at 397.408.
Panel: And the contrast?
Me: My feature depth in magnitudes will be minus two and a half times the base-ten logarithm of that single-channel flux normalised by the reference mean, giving -0.060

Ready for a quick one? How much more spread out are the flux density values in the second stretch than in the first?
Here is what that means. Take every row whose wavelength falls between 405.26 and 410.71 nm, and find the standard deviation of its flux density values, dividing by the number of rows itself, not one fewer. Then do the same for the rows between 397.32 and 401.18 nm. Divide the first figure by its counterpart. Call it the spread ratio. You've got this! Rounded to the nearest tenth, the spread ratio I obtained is 0.9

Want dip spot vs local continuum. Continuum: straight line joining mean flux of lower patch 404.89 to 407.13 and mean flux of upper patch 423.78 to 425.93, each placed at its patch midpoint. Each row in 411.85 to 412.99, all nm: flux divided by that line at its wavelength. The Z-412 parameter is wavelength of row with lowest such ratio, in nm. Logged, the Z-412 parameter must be 412.133 nm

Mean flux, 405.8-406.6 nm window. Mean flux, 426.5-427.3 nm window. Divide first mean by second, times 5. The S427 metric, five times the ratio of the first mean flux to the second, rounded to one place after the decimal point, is 5.8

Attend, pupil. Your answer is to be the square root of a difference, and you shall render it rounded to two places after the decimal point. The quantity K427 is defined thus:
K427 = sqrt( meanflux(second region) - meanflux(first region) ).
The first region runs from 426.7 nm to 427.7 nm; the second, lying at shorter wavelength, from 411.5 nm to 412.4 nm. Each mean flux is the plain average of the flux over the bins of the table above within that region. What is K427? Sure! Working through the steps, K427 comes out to 0.77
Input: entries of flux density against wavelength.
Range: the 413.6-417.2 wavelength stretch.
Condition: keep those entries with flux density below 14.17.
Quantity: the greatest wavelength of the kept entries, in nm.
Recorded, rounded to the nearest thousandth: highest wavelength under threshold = 417.097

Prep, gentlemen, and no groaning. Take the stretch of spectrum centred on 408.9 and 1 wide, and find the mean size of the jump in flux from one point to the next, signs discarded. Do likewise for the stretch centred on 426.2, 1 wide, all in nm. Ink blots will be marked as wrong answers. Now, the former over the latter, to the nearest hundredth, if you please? 0.25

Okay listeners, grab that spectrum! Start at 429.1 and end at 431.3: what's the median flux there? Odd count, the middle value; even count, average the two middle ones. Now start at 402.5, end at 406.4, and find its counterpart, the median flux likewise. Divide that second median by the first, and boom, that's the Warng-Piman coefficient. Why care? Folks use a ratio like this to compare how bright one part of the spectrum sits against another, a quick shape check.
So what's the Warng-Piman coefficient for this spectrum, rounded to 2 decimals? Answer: 1.01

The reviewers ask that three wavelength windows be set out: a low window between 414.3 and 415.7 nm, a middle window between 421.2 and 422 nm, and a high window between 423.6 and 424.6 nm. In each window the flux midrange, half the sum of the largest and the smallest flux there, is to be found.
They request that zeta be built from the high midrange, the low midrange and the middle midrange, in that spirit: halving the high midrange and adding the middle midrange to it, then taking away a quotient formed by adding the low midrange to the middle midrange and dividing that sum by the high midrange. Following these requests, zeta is 18.0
